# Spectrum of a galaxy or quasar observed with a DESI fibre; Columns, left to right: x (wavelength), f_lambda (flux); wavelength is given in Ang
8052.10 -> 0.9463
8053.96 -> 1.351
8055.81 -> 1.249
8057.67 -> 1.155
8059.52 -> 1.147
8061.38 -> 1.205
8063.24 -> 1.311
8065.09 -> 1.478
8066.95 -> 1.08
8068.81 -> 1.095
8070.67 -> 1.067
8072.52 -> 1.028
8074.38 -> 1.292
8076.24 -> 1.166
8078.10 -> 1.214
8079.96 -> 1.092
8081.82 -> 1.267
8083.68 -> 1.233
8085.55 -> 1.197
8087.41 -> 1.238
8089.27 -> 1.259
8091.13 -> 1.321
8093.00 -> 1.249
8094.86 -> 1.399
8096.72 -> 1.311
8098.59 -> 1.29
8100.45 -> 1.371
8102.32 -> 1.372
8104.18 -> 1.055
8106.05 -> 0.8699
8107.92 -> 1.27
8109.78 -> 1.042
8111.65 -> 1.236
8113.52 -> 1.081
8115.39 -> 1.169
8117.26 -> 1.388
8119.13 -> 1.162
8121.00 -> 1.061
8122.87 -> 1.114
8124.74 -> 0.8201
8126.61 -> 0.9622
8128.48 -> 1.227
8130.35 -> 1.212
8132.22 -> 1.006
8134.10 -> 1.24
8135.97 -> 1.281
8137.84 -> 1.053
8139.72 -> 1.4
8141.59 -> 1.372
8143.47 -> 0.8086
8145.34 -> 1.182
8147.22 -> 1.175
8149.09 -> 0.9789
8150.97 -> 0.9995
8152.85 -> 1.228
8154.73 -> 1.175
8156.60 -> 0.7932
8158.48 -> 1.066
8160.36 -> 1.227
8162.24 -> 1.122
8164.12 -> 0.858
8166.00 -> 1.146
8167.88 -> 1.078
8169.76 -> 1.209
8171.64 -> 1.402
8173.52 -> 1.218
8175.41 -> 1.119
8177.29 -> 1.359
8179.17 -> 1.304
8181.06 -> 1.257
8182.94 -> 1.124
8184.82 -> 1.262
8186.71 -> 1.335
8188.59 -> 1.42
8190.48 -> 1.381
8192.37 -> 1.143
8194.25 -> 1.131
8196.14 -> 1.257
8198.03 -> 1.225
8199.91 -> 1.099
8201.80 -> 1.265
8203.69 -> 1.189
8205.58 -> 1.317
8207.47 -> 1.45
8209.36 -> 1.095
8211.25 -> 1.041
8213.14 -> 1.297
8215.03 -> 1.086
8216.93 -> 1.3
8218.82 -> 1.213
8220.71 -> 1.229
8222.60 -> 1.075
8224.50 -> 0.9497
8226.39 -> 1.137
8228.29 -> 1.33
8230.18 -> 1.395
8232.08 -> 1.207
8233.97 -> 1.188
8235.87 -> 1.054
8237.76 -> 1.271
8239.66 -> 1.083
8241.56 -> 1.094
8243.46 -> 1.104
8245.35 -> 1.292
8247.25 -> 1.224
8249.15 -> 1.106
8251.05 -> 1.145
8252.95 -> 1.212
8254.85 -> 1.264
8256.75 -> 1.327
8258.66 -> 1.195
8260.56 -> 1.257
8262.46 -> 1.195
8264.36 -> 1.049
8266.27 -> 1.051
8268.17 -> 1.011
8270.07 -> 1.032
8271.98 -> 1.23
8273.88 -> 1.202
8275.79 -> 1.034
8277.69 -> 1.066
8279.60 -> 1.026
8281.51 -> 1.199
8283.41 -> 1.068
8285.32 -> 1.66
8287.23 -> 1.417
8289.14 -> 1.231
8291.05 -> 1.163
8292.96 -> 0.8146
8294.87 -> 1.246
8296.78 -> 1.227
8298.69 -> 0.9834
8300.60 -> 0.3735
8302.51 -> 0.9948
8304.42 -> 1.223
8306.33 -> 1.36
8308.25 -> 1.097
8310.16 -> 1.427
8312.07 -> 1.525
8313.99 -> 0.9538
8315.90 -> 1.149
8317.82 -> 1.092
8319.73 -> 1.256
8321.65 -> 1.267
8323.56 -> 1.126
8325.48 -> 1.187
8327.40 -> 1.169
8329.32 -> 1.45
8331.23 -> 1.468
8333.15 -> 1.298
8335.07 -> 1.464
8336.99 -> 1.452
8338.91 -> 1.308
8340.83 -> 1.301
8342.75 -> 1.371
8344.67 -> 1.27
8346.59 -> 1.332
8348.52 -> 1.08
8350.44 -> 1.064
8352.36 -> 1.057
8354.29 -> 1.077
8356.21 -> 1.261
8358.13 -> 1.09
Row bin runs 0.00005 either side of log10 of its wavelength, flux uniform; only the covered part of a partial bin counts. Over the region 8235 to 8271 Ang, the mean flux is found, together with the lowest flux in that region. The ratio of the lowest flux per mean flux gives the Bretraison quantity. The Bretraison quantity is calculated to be 0.87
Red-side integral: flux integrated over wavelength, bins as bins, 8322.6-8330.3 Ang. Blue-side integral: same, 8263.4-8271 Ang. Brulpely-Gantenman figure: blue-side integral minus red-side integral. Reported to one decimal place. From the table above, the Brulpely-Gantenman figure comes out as -1.6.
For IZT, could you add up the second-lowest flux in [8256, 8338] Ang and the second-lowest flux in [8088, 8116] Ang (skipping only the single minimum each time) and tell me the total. 1.9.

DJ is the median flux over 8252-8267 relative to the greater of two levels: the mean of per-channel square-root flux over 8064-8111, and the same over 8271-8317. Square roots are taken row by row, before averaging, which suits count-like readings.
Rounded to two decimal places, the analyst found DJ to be 1.10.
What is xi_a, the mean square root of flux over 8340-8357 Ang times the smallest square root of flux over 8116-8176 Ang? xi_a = 0.97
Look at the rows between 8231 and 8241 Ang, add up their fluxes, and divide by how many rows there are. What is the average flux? 1.16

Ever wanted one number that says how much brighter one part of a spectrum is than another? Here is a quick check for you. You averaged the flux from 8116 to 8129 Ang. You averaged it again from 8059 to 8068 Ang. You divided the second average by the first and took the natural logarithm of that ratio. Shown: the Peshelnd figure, 0.12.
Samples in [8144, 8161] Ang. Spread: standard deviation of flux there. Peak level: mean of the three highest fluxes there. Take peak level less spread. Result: 1.07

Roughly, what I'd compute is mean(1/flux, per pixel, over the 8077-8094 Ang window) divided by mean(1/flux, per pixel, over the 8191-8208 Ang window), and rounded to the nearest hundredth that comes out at 1.00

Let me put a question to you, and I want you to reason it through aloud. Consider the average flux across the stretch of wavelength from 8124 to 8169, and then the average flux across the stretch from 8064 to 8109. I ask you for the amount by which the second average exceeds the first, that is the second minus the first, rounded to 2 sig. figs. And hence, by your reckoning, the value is 0.12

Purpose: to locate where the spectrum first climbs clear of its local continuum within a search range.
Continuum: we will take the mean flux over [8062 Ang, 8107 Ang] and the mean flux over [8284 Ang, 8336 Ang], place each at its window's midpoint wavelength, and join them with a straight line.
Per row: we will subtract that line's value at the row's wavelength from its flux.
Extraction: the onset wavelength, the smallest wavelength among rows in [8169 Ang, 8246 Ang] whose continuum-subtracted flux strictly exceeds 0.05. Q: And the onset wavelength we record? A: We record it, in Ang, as 8171.64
